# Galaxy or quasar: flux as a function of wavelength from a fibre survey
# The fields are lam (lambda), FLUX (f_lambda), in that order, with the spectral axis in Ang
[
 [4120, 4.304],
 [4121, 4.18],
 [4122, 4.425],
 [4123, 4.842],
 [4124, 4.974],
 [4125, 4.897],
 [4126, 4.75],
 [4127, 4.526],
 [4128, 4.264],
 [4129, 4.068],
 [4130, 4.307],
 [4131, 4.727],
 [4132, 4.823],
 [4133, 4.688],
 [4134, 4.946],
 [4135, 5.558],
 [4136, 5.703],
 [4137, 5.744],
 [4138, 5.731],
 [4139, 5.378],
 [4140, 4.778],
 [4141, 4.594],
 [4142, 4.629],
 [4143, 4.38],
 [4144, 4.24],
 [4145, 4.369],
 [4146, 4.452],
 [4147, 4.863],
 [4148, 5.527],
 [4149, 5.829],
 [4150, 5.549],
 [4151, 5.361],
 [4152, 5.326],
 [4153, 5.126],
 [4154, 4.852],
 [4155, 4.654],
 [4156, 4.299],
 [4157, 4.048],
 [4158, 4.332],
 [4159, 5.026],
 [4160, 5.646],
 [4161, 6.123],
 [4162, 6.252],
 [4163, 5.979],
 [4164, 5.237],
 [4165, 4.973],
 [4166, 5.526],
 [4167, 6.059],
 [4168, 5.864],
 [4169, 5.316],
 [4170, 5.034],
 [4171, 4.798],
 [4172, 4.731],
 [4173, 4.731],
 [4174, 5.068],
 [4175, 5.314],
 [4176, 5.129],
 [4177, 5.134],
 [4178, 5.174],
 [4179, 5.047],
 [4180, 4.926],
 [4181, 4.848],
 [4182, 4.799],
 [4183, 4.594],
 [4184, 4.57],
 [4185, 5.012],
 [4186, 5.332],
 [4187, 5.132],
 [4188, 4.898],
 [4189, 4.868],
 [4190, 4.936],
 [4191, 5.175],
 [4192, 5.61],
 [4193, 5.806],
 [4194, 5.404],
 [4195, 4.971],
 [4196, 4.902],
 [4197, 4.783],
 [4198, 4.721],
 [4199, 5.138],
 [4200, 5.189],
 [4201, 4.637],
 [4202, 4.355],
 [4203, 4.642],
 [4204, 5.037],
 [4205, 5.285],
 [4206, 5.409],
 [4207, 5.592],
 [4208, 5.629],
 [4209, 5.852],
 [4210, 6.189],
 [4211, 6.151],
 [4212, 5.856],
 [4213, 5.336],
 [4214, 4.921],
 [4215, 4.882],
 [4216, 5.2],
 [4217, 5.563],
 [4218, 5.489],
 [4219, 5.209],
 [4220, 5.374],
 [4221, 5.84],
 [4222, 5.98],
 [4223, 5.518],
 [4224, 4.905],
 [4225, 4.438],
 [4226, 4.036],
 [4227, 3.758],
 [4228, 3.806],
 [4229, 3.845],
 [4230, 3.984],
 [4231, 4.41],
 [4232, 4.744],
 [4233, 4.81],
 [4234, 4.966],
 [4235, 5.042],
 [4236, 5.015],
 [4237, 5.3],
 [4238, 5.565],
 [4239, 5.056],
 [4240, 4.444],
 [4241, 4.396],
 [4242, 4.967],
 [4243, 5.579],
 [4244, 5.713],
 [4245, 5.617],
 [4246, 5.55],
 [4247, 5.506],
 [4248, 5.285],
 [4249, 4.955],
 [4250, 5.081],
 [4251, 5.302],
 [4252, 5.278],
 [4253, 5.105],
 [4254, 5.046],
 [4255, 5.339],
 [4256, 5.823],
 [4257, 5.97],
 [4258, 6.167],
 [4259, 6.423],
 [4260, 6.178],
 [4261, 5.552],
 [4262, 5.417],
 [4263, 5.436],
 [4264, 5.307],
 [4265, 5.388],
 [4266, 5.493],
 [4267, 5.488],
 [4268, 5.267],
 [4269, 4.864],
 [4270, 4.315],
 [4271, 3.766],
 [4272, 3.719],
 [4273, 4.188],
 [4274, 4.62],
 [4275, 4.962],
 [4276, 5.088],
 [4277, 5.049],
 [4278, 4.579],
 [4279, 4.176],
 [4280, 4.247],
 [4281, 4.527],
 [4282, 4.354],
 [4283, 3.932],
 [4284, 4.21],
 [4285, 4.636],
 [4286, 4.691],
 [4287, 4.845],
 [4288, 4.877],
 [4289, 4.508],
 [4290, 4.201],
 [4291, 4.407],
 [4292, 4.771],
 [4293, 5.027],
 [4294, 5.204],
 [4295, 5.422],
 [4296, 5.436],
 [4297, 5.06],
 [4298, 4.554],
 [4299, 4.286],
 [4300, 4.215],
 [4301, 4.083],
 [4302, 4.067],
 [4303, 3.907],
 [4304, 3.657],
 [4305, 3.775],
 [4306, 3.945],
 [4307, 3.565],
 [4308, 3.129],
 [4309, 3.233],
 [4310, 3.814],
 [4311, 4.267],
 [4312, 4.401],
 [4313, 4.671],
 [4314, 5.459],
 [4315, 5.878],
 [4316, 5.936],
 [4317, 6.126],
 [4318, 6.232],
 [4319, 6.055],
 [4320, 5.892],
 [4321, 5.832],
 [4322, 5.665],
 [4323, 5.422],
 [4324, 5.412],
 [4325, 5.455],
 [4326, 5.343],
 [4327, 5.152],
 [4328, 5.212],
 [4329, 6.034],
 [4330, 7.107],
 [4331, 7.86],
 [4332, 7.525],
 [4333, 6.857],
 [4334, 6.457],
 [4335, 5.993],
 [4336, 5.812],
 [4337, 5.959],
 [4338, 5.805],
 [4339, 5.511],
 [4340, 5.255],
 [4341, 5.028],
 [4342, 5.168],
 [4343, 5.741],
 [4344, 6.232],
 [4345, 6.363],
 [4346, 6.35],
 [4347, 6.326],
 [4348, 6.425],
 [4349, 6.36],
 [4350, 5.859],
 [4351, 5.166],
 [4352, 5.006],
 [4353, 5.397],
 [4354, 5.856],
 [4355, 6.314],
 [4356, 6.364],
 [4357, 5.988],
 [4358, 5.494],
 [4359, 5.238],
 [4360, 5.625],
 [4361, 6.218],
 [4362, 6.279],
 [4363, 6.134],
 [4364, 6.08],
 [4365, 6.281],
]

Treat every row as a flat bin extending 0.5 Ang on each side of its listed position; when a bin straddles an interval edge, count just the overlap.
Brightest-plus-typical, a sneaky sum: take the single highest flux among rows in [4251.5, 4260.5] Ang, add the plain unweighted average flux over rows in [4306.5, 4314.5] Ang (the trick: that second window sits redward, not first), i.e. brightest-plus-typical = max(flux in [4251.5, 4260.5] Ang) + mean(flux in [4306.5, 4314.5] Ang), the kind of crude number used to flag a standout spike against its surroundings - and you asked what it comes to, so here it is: 10.5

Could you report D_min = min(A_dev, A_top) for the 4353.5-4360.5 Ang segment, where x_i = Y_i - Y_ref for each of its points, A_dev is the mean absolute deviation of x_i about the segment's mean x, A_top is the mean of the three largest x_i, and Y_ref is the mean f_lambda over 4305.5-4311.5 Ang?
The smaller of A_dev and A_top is 0.332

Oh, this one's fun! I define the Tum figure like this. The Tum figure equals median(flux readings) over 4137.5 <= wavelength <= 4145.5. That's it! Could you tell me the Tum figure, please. 4.61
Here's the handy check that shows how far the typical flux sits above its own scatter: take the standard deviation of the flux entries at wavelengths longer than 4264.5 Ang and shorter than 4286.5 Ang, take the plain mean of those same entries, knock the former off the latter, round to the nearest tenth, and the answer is 4.1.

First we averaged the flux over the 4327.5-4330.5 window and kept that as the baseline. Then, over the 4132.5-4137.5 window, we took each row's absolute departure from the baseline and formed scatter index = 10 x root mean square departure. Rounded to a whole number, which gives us 9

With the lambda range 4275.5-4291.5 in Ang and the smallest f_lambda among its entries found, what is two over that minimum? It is 0.509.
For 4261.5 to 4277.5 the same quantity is 0.538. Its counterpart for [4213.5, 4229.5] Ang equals 0.532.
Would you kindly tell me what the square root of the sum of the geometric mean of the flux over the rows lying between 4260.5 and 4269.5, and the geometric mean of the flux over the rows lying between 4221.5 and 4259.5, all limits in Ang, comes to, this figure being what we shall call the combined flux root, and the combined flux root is 3.22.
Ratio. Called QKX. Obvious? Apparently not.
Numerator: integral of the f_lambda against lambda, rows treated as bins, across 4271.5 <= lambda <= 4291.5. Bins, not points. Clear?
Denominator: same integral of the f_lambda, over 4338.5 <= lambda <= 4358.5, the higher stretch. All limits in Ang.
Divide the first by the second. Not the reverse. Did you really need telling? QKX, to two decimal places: 0.77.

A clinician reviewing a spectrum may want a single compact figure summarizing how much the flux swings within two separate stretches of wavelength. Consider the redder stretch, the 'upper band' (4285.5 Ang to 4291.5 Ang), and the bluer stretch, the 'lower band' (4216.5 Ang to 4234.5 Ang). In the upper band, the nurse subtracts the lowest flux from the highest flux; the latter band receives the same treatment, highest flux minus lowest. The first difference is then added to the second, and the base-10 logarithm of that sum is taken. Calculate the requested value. 0.46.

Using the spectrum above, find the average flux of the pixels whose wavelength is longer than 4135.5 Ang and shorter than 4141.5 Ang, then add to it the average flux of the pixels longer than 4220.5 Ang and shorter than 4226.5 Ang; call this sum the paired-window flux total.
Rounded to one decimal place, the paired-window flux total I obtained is 10.4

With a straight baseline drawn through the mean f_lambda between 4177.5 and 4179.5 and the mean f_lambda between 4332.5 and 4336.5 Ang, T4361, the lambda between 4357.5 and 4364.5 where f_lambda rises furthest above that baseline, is 4362 Ang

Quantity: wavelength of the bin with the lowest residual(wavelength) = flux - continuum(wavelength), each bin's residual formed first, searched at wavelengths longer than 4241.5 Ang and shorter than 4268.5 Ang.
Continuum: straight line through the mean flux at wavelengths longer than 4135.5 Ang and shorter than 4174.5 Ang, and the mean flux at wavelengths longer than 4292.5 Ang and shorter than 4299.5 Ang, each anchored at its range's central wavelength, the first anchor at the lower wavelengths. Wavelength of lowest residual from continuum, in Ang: 4249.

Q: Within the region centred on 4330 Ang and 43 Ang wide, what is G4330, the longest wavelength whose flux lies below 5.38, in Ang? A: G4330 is 4351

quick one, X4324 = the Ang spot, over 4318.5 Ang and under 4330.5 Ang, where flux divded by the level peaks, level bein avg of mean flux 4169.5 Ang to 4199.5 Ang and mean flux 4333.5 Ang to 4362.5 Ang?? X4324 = 4330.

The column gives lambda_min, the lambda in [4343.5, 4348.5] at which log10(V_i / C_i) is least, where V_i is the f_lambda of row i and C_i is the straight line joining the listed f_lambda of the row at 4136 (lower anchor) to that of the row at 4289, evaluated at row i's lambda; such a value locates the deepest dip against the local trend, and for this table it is 4344 Ang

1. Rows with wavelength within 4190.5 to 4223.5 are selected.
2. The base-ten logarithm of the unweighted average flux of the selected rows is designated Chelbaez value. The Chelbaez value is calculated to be 0.73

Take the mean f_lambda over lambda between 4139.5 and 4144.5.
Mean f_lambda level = 4.5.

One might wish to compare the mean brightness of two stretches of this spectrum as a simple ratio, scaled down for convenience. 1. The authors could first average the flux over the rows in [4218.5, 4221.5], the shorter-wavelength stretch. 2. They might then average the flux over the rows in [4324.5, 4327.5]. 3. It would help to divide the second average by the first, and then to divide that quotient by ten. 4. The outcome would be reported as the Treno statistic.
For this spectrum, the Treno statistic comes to 0.097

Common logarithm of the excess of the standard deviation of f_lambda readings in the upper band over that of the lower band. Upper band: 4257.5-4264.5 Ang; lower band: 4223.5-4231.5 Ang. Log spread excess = -1.3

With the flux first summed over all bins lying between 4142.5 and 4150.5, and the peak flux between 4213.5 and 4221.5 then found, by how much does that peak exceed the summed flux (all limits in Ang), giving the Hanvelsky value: -33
